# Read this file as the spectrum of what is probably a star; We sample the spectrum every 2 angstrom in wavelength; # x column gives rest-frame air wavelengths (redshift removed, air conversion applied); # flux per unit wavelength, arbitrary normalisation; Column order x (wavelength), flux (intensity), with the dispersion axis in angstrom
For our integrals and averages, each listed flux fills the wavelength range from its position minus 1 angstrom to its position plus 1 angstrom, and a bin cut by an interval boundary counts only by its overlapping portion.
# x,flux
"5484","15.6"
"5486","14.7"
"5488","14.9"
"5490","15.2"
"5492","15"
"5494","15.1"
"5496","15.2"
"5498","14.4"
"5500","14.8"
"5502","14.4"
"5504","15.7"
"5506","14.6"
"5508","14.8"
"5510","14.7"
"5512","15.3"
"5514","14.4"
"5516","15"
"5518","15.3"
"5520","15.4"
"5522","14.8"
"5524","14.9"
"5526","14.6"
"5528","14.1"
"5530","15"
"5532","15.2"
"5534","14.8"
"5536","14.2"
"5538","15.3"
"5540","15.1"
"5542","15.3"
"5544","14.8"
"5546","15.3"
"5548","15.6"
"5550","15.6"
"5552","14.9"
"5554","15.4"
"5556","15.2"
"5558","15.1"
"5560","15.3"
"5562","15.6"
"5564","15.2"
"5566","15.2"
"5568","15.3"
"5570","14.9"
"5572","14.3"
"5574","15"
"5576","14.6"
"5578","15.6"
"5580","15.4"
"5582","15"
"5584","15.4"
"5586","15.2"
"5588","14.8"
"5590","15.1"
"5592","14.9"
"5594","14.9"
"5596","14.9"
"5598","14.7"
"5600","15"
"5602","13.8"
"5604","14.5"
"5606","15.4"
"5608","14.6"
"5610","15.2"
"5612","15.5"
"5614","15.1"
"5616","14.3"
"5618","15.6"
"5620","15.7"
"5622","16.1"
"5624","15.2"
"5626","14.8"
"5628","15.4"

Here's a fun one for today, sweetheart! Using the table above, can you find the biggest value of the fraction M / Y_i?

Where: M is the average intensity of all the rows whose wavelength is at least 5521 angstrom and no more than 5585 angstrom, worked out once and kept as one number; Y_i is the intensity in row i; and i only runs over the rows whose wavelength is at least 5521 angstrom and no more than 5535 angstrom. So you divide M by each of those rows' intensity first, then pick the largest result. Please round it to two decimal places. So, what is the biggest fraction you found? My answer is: 1.07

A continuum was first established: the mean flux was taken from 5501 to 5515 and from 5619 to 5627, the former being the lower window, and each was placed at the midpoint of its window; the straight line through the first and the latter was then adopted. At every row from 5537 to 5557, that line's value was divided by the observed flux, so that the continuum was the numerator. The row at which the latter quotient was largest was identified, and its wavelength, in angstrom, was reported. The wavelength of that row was 5544 angstrom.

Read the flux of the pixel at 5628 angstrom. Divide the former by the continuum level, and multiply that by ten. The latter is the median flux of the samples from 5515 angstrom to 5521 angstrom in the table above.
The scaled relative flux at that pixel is 10.07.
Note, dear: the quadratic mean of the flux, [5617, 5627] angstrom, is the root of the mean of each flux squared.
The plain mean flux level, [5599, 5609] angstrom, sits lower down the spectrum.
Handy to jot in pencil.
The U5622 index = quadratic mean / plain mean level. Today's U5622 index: 1.06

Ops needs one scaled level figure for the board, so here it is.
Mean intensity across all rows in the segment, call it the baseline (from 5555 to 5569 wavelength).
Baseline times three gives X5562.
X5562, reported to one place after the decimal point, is 45.8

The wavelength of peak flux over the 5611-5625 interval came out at 5622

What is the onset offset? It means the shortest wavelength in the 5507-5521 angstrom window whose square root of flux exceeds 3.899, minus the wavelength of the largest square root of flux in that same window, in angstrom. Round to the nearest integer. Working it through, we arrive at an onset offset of -8 angstrom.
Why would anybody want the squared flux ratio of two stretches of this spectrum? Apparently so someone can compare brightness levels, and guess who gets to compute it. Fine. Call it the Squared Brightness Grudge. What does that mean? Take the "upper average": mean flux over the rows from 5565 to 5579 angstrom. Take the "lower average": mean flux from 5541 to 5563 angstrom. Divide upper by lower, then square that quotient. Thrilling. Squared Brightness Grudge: 0.962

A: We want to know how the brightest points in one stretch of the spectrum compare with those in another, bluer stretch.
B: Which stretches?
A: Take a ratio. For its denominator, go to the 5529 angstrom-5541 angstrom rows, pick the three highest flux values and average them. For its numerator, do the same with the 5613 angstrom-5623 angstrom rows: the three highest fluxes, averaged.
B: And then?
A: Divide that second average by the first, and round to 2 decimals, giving 1.04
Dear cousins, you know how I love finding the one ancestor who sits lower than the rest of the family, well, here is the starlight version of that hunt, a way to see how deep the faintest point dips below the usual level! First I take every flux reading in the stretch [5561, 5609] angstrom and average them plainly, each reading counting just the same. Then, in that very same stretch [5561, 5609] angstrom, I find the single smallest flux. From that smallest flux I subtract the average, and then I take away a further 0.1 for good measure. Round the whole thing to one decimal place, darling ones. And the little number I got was -1.3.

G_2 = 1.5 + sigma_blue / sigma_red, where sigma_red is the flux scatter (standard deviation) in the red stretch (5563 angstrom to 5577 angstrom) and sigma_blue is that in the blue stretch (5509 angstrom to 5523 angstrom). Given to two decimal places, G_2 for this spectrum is 2.52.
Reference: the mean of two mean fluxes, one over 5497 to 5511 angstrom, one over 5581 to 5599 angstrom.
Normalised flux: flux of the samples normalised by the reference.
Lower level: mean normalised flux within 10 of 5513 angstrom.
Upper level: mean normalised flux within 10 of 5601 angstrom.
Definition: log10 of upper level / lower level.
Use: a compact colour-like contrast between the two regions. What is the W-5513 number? -0.0061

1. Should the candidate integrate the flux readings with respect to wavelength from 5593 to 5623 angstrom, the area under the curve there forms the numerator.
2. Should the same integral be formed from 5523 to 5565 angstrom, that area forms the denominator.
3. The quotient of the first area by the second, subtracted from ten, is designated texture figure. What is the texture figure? 9.3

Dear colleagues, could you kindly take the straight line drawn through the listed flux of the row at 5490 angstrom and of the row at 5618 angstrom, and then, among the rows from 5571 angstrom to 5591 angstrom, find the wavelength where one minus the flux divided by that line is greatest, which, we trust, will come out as 5572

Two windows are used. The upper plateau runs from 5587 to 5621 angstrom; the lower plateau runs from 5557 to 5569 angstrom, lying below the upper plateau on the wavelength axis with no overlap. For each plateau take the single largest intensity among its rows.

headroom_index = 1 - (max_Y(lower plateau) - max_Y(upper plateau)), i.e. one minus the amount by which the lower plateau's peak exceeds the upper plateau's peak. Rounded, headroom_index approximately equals 1.1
